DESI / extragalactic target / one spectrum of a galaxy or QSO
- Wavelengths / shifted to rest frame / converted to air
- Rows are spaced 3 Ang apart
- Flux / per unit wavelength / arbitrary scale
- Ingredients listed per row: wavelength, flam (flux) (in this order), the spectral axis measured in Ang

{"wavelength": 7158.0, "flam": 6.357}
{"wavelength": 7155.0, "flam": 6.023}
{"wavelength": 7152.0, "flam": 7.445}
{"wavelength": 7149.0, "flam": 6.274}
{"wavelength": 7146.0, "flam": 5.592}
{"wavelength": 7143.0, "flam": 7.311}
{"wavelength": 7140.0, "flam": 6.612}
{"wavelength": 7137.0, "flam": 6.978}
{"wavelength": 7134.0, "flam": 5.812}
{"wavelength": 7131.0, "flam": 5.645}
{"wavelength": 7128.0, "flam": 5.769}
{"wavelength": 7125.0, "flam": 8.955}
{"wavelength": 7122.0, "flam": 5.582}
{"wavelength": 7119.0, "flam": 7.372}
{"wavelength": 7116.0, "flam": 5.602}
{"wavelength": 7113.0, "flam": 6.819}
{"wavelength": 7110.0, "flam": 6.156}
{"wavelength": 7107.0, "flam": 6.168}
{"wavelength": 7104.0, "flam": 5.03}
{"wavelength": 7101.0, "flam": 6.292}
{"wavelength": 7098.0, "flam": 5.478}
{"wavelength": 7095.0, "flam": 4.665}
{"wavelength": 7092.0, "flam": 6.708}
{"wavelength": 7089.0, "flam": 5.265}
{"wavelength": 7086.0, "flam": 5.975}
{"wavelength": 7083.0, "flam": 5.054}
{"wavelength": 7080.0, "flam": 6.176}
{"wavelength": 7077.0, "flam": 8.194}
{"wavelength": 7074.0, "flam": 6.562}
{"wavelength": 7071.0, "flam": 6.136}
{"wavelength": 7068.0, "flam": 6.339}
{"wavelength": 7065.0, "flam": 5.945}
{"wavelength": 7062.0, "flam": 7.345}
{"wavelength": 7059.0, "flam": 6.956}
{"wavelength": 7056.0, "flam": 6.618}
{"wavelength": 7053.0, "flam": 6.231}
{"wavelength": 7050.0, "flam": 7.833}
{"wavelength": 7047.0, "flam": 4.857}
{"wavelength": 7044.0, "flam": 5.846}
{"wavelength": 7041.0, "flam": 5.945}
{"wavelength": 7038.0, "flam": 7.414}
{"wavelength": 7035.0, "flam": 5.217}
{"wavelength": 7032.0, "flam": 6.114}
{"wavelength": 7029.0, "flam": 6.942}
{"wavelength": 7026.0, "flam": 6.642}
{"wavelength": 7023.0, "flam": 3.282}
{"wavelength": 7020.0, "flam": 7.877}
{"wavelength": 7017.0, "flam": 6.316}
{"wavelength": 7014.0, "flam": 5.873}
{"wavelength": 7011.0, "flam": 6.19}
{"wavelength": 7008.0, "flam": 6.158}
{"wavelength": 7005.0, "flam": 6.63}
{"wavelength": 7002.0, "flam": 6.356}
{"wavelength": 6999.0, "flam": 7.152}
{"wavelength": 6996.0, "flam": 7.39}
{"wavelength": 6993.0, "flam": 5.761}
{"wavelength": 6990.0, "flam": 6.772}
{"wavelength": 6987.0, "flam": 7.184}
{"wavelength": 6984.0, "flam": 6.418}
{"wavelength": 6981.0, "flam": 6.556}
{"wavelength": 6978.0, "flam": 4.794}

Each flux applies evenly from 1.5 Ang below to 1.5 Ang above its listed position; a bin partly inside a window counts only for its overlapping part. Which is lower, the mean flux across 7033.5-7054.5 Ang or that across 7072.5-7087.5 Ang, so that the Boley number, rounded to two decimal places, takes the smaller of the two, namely 6.19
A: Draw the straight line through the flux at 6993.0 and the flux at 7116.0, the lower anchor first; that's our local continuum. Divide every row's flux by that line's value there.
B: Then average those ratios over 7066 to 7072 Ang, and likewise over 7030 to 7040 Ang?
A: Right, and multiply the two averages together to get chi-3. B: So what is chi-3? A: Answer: 1.21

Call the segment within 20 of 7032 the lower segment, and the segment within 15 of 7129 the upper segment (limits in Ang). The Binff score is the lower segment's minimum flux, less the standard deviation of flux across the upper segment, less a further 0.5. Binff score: 1.7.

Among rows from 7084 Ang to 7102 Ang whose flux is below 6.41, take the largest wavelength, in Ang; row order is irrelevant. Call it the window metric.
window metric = 7101.0 Ang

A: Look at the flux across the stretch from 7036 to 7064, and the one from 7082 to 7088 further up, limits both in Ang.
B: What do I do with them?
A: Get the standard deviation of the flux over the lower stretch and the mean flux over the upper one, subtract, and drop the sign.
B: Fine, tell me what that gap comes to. 4.6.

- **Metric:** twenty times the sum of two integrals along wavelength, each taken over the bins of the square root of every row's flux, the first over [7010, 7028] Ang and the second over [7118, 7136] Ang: 1793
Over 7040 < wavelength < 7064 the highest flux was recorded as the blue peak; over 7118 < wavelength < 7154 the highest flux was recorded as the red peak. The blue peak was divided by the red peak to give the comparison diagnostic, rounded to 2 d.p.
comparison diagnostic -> 0.87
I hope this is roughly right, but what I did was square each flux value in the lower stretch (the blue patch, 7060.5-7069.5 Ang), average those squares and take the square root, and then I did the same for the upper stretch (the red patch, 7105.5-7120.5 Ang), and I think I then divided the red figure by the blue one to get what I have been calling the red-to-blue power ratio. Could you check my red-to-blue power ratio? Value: 0.98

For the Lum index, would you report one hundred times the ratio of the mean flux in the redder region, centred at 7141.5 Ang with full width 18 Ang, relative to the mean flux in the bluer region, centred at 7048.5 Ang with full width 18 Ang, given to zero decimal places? 103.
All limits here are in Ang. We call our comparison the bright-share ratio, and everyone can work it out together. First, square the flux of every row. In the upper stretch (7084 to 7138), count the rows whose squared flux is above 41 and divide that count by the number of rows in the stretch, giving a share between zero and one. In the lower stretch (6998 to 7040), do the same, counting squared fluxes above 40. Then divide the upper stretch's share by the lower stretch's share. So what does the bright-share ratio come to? 0.56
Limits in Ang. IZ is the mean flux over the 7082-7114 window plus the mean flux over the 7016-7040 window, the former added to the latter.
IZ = 12.0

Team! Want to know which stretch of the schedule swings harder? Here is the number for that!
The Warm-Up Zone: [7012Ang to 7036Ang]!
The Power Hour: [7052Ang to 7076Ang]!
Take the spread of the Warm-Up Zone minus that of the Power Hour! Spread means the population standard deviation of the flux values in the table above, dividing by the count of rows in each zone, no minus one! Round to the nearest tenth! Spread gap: 0.8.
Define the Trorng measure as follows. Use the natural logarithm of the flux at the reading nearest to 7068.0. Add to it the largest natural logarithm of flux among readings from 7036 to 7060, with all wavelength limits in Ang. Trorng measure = 3.91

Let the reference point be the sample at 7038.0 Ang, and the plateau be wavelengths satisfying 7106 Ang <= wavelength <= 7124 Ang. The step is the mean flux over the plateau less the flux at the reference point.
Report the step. -1.1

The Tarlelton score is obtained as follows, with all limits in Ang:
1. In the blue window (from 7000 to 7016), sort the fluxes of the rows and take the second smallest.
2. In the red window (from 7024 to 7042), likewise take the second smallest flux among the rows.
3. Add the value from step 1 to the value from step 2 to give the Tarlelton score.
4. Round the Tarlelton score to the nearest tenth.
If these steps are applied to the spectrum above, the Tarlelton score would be 12.1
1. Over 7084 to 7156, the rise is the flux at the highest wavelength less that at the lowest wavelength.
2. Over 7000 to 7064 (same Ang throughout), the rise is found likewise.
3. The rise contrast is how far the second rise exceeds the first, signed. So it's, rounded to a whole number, 1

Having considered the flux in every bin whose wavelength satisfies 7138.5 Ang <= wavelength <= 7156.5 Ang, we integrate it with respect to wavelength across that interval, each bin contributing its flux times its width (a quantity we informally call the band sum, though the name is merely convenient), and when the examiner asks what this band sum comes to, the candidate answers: 118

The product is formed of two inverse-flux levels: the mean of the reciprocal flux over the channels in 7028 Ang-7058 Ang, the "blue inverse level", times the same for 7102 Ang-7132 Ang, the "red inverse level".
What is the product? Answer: 0.0263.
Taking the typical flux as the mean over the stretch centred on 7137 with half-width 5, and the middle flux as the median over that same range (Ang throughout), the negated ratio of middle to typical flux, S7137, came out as -1.02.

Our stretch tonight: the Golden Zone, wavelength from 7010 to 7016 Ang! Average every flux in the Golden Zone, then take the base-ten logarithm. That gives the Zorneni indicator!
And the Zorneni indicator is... 0.78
